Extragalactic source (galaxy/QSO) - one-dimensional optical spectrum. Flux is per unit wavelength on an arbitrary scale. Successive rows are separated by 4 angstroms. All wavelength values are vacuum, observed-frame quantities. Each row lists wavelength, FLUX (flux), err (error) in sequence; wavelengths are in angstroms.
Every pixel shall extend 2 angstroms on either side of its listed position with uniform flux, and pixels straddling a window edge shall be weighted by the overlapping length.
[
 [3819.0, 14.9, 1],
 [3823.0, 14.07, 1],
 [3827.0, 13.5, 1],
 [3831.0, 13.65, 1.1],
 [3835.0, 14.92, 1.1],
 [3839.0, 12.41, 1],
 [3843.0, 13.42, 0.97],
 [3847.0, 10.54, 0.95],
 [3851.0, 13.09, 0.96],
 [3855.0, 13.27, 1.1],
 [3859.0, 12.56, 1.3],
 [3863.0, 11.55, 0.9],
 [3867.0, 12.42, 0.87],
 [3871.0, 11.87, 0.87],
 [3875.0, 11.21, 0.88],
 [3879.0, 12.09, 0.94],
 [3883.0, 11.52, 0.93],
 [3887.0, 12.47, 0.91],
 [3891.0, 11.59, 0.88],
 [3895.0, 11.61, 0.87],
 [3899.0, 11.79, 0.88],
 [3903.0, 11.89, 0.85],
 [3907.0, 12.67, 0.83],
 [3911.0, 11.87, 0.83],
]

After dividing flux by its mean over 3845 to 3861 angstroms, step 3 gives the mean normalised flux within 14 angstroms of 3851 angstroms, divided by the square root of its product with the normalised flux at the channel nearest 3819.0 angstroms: 0.91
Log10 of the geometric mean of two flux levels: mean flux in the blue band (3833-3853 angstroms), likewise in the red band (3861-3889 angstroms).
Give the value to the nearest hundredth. 1.09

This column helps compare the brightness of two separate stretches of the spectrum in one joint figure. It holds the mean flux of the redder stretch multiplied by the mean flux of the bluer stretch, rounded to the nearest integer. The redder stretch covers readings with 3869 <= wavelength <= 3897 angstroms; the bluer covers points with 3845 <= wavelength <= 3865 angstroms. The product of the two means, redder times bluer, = 144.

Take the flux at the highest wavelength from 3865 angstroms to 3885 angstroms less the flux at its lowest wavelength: -0.9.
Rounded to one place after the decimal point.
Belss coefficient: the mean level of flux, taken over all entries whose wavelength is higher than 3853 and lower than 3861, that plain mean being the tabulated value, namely 12.9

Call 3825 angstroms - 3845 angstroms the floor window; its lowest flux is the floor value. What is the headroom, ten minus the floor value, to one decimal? -2.4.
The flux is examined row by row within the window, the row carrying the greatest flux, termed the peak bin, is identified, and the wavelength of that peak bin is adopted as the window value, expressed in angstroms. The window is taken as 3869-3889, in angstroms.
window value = 3887.0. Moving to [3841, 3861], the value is 3843.0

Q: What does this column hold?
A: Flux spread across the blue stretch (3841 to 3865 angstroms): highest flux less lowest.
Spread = 2.9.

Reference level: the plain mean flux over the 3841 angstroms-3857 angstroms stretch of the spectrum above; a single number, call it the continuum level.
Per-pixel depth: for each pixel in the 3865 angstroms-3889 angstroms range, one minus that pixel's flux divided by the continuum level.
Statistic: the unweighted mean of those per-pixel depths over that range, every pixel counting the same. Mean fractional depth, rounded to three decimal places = 0.052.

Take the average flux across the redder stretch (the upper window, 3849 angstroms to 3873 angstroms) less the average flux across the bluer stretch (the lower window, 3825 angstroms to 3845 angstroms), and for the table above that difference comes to -1.1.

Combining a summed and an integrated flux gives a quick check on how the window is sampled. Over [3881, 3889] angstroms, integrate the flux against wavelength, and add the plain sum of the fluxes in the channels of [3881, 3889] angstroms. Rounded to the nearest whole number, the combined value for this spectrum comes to 120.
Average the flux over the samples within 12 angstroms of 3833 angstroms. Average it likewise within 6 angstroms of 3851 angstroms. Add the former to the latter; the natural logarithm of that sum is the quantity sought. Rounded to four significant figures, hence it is 3.257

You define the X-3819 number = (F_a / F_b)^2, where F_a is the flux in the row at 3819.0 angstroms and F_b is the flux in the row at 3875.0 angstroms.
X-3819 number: 1.8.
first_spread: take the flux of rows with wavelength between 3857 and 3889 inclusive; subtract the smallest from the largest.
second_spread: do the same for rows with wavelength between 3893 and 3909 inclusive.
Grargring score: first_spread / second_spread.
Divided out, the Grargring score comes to 1.3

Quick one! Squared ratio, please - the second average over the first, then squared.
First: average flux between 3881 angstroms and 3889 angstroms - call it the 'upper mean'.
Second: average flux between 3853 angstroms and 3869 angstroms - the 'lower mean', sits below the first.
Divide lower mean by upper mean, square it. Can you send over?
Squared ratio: 1.08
